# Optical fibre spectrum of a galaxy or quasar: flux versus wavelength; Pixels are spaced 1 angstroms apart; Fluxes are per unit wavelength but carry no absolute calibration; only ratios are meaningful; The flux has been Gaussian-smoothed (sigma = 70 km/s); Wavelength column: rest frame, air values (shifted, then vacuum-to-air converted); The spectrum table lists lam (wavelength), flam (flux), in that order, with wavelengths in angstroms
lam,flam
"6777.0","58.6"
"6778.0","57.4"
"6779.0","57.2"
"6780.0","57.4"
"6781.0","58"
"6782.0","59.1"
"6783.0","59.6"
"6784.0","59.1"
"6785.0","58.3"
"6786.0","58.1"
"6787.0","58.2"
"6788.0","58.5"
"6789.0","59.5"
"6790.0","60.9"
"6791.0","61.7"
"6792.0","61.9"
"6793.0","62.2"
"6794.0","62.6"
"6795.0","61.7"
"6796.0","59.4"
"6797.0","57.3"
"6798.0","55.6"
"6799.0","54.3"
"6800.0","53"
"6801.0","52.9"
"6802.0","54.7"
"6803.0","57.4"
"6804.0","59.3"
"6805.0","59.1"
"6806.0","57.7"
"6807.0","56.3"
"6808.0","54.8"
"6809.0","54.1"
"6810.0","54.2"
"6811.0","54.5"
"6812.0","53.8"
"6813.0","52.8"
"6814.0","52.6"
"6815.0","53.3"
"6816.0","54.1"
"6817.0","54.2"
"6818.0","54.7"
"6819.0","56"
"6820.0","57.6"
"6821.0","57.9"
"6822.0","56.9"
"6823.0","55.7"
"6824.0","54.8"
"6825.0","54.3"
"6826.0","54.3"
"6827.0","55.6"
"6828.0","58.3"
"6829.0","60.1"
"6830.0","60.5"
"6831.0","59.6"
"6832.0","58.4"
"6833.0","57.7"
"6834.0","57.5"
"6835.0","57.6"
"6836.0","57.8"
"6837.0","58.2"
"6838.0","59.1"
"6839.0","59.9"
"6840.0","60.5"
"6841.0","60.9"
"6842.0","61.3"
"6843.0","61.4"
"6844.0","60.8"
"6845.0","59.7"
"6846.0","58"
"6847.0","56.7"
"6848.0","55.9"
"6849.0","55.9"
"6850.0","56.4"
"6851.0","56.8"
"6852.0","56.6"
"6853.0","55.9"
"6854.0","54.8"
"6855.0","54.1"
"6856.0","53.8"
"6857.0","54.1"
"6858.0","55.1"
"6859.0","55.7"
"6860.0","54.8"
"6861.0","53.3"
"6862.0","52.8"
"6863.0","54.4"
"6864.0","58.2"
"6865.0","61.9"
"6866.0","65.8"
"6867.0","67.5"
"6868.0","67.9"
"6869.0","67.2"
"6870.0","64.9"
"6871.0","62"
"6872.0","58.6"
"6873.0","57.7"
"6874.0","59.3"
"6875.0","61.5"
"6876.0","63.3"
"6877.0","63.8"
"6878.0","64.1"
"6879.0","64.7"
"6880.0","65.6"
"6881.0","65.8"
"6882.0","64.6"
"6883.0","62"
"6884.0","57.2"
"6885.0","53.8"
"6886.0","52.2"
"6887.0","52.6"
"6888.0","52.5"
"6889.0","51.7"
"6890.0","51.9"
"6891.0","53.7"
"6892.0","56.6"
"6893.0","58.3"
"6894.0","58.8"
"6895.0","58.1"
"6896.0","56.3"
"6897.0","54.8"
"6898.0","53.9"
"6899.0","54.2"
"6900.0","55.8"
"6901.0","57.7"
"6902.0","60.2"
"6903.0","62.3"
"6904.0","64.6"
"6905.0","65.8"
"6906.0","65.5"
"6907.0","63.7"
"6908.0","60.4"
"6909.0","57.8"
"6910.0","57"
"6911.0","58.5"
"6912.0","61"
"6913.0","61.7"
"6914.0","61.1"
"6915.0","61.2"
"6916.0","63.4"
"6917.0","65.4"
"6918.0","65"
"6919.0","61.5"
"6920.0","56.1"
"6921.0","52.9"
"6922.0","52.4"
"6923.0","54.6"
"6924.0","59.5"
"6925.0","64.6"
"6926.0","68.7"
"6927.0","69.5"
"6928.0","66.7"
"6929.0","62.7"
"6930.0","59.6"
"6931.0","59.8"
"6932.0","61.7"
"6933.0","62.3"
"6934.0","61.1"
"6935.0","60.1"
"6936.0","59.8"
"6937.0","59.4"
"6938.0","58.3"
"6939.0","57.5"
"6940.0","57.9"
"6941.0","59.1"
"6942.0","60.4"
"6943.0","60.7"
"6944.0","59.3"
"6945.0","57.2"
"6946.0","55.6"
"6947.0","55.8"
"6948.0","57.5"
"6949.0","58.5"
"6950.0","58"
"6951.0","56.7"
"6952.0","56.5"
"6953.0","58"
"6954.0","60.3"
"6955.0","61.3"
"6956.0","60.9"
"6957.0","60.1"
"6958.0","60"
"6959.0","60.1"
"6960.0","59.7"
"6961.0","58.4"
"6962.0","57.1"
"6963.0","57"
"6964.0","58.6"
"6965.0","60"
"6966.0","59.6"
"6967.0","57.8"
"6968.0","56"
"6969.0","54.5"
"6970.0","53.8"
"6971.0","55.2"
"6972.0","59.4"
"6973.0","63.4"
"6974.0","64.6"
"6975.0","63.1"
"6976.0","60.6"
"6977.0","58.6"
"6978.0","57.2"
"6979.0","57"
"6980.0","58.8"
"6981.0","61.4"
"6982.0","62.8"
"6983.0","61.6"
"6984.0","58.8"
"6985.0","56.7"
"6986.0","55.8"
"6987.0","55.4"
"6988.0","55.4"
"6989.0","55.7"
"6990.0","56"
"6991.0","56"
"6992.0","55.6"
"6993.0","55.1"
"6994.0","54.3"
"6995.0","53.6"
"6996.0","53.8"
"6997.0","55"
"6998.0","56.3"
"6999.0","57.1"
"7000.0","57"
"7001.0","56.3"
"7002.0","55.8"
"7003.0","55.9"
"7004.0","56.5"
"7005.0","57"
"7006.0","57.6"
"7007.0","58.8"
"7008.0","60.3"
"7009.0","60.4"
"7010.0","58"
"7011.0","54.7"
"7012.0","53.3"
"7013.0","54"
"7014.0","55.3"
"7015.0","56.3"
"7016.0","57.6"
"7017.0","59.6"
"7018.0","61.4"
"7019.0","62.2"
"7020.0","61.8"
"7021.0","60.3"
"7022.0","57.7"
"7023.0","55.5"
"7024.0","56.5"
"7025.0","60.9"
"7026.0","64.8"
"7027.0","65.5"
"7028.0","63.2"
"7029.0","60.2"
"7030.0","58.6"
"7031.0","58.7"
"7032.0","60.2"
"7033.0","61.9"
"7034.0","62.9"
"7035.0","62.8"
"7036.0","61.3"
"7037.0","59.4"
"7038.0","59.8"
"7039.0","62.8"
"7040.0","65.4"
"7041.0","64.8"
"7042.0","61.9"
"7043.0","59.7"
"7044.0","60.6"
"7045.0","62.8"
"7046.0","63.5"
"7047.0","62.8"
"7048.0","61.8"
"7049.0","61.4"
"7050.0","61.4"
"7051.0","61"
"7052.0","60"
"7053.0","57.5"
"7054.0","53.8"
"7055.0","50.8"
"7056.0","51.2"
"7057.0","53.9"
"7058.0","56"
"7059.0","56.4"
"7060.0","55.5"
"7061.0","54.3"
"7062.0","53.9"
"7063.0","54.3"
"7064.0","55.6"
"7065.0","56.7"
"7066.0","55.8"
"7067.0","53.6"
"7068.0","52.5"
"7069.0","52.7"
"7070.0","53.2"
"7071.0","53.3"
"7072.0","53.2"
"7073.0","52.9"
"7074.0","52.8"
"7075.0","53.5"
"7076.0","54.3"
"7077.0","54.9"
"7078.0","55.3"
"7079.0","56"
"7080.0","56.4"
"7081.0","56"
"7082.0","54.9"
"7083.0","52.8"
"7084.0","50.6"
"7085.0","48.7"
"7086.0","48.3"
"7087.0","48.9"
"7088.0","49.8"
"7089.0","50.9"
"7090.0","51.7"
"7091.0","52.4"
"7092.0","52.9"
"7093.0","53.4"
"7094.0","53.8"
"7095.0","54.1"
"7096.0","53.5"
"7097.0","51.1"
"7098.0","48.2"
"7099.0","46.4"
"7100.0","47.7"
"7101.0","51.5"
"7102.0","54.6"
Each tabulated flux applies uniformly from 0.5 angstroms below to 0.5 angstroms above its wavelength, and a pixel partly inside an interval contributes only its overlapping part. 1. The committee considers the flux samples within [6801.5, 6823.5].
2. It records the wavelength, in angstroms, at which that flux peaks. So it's 6804.0 angstroms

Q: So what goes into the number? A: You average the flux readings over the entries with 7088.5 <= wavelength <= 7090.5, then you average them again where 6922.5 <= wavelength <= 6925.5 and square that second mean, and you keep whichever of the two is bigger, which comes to 3548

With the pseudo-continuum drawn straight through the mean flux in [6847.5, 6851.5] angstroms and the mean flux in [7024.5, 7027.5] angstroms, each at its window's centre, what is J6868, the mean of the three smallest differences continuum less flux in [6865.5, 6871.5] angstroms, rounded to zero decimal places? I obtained -10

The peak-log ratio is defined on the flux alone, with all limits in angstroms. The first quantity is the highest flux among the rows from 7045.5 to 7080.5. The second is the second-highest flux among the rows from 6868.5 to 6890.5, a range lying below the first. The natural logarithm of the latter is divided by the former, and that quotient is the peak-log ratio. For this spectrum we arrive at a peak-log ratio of 0.0659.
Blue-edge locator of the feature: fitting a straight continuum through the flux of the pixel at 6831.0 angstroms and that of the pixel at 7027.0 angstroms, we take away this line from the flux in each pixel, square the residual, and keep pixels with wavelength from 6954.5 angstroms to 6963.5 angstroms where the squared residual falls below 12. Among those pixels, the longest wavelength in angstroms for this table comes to 6959.0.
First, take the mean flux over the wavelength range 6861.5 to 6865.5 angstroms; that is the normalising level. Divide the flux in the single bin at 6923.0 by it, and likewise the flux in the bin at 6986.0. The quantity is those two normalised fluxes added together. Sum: 1.94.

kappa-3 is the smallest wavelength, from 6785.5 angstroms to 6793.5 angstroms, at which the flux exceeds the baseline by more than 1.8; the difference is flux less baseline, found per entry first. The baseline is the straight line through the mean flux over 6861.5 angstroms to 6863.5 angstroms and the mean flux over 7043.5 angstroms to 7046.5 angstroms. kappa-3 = 6786.0 angstroms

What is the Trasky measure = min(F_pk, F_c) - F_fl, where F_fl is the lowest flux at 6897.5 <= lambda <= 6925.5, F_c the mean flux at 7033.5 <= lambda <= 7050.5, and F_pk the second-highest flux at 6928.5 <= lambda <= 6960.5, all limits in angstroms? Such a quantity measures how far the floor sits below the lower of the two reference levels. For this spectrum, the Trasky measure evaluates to 10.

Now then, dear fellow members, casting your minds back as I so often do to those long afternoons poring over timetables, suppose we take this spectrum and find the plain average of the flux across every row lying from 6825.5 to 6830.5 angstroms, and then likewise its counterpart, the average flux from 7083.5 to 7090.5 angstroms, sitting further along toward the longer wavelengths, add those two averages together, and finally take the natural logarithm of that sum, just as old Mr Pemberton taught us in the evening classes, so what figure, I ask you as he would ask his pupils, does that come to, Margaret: 4.68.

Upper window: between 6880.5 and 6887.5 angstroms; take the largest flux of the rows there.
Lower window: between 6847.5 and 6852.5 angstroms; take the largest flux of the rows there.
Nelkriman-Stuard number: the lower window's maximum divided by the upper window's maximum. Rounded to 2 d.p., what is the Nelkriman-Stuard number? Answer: 0.86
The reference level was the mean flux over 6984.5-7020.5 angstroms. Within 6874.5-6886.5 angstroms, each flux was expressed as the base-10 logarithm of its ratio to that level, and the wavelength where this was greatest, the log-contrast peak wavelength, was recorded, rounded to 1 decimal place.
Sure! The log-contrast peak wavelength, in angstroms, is 6881.0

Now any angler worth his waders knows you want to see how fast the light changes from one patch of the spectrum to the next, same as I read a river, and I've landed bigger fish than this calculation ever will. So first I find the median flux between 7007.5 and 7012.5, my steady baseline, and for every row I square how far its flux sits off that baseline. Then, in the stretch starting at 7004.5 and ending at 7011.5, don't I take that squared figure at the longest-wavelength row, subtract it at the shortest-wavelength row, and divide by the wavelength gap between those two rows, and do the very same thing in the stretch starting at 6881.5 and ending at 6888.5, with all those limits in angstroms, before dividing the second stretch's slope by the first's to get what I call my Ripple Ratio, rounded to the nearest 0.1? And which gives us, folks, -1.3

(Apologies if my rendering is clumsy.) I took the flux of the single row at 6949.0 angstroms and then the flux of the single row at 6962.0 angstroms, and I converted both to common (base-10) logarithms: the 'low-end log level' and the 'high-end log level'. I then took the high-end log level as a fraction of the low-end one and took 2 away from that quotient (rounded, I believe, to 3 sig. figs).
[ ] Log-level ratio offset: -1.01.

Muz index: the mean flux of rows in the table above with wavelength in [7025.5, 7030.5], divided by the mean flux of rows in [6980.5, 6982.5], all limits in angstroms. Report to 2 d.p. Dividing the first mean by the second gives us 1.01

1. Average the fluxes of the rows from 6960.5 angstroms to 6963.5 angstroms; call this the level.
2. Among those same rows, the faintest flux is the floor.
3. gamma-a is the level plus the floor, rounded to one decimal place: 114.5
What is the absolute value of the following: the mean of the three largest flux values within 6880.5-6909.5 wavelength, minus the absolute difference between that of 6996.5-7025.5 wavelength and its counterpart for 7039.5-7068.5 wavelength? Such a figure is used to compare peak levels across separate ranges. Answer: 63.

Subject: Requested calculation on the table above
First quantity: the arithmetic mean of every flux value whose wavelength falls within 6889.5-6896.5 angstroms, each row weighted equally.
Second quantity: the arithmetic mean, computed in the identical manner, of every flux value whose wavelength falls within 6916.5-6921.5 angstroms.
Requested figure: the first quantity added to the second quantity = 116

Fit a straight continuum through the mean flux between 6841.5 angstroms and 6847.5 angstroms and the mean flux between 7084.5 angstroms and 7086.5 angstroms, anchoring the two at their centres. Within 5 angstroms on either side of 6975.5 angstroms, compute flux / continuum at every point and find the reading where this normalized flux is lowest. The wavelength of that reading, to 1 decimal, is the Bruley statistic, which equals 6971.0 angstroms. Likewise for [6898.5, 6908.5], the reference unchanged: 6899.0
